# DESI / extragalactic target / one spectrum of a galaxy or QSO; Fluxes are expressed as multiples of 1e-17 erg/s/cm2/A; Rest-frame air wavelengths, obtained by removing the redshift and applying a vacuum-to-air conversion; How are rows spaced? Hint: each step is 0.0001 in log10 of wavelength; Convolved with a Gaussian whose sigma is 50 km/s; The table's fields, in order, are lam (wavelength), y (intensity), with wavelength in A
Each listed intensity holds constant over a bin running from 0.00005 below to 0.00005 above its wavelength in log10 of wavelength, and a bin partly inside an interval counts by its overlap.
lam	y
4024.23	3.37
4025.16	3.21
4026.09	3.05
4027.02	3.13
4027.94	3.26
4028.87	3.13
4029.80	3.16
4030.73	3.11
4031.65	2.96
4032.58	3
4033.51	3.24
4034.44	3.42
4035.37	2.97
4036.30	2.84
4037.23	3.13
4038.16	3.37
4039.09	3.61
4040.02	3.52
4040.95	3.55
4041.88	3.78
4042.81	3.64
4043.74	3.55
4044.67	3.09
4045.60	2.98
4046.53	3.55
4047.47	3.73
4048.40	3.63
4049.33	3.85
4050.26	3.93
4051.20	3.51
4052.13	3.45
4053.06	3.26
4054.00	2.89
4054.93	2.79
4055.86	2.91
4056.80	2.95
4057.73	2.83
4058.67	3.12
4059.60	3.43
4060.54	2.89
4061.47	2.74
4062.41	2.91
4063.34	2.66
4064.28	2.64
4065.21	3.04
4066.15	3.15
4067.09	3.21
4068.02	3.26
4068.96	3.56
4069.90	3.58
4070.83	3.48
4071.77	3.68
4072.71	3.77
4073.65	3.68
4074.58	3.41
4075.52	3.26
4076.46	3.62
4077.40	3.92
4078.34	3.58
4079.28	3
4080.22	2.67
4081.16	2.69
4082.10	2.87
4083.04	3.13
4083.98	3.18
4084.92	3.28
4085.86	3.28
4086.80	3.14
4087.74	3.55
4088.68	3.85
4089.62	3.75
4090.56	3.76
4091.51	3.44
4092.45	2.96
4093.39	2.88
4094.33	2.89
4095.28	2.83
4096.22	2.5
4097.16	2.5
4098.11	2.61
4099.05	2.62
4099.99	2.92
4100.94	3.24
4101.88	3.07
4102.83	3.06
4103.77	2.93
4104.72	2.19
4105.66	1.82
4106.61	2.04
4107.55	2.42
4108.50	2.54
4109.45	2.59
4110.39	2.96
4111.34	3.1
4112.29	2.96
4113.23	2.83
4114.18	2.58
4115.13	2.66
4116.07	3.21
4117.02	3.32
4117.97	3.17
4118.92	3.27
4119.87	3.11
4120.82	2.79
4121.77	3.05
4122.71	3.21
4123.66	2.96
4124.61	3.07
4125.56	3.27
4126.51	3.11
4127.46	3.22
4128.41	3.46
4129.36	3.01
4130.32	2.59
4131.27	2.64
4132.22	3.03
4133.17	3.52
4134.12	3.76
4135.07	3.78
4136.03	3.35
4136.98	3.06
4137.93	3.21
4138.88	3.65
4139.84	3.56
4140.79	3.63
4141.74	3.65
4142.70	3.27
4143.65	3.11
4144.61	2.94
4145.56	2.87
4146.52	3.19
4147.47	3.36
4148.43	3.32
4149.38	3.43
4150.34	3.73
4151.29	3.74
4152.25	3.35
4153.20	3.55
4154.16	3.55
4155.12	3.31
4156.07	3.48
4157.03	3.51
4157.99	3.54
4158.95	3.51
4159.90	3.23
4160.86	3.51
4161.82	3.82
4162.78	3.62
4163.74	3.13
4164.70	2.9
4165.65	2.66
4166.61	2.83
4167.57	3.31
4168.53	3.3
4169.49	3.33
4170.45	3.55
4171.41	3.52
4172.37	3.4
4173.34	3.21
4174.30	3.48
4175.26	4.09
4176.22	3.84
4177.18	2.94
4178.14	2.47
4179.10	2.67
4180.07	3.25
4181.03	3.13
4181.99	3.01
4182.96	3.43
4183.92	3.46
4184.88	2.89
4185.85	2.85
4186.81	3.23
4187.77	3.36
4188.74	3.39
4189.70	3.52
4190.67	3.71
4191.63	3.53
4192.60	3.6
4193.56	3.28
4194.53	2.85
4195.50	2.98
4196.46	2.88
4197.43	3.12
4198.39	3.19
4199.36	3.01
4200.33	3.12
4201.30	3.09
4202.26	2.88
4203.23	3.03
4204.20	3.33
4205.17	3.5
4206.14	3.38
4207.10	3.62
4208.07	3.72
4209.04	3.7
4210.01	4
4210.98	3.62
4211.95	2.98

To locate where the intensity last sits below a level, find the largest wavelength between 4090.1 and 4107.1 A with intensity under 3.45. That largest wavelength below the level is 4106.61 A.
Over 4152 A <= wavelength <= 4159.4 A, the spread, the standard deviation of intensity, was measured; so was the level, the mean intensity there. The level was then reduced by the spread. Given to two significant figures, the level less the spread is 3.4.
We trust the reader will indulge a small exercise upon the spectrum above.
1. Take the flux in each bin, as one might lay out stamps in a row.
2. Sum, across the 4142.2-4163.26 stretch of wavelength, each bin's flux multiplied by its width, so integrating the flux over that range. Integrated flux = 71.7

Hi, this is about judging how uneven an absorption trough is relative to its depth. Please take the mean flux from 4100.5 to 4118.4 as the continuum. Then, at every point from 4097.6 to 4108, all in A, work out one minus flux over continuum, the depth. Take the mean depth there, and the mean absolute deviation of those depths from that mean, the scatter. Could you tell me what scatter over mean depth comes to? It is 2.6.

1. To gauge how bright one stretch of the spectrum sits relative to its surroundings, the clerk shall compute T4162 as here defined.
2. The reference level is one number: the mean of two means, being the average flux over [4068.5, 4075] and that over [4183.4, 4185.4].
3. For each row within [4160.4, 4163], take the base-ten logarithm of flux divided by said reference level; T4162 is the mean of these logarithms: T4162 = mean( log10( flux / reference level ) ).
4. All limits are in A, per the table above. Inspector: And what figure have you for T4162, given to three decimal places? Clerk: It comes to 0.033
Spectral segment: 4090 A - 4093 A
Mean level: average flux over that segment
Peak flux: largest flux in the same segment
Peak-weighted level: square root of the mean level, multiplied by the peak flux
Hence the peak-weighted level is 6.9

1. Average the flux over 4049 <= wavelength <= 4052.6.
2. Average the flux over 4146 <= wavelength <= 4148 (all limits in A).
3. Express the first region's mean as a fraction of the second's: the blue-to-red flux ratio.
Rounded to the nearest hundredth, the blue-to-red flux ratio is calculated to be 1.13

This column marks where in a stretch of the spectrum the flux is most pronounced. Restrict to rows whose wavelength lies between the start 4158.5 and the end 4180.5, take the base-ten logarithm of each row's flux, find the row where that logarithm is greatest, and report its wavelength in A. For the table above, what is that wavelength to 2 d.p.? 4175.26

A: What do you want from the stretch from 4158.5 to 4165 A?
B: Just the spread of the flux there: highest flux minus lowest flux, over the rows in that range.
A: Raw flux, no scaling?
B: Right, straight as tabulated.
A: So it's 0.92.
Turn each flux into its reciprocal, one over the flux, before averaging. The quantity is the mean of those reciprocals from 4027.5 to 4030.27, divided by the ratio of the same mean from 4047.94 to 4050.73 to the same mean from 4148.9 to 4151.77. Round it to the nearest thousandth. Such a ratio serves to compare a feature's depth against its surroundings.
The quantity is 0.329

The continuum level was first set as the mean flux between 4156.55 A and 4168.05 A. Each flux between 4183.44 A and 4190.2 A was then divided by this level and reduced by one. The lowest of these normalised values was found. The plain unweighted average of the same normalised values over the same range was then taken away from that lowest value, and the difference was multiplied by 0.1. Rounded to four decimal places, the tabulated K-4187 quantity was -0.0119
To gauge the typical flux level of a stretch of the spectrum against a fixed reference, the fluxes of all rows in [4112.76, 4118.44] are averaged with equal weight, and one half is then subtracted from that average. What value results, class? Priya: 2.5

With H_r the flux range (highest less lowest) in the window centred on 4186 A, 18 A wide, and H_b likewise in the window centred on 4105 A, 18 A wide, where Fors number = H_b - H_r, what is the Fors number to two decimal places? 0.18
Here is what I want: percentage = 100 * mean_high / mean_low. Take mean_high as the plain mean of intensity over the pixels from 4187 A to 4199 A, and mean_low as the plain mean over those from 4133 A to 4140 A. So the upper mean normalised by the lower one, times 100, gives 94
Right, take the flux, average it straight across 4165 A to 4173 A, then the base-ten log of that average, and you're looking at 0.51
